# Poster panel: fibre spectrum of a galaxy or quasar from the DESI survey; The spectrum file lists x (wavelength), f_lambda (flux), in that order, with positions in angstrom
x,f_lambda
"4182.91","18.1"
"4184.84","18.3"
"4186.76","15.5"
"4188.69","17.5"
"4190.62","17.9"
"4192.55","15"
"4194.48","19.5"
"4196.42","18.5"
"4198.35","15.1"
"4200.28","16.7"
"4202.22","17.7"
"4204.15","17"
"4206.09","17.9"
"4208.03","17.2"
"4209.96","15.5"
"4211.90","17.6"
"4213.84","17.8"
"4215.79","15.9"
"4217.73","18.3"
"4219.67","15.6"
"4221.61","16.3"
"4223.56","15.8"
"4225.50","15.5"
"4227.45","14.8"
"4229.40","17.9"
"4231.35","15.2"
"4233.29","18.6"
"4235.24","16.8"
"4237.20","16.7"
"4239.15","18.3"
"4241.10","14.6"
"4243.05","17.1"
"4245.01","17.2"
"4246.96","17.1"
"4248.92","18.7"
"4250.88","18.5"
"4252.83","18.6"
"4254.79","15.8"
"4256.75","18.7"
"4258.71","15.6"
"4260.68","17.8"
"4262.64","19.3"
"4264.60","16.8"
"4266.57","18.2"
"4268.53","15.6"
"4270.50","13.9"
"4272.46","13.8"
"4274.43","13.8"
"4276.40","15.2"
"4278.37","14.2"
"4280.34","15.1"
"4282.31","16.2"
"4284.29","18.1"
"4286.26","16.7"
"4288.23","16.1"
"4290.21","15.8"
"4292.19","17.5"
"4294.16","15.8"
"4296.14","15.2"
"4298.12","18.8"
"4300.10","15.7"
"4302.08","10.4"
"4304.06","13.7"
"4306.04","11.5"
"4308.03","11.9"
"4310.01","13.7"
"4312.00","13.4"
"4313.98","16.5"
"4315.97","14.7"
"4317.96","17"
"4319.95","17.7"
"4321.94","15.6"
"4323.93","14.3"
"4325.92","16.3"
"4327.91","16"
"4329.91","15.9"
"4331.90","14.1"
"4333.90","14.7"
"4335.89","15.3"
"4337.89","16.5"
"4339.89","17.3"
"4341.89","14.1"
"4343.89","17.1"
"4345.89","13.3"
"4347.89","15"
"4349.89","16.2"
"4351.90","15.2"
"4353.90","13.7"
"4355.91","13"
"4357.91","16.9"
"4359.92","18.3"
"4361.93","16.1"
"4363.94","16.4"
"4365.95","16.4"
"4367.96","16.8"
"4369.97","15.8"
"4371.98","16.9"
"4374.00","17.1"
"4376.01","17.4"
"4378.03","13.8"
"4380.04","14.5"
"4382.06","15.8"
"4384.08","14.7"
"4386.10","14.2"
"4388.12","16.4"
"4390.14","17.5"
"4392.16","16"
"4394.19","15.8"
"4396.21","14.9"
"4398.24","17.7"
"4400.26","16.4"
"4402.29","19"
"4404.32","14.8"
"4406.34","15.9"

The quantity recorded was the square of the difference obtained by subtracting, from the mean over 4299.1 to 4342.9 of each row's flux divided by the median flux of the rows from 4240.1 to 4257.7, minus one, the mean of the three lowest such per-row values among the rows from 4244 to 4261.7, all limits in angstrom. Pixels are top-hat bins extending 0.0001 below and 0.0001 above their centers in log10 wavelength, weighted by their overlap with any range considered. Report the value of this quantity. 0.0060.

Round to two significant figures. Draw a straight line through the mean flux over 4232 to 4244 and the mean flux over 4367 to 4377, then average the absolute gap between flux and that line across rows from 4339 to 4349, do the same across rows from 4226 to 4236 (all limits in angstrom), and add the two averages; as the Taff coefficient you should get 3.1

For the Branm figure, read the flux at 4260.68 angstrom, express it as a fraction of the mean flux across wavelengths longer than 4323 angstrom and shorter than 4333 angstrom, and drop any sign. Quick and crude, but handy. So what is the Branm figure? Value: 1.16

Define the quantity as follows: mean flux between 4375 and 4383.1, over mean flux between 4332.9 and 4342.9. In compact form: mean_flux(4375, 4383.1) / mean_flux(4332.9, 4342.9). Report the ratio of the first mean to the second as 0.99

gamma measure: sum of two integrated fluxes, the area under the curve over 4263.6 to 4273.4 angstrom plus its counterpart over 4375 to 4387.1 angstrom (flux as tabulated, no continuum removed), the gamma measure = 336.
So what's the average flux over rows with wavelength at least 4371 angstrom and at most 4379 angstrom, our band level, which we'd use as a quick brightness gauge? 16.3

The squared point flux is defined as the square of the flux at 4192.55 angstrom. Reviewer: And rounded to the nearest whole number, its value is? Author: 225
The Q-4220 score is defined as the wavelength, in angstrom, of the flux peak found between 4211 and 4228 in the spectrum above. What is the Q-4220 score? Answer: 4217.73 angstrom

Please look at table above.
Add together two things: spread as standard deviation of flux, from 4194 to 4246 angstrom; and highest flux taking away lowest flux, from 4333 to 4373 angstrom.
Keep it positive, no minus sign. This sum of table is 6.6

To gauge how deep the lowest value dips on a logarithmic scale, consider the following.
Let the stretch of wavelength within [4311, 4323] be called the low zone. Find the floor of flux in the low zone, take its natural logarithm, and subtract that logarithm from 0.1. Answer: -2.50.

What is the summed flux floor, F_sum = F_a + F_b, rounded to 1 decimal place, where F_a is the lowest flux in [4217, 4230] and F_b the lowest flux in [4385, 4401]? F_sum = 29.0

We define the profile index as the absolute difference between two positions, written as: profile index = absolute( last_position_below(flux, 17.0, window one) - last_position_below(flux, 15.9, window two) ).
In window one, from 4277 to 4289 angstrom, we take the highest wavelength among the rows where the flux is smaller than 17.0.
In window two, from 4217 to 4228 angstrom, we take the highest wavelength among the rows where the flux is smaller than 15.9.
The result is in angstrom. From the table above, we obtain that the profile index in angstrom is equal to 60.8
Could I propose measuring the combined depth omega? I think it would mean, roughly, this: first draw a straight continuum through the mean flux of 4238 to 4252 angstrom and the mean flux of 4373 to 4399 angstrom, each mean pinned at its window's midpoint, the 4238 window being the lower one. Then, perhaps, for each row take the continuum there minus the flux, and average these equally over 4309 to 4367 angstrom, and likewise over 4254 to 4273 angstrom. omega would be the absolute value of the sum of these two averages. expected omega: 1.4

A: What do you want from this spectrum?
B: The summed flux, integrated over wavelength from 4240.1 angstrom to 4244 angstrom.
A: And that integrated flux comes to 62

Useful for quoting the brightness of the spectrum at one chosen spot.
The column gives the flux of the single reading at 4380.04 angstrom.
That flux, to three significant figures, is 14.5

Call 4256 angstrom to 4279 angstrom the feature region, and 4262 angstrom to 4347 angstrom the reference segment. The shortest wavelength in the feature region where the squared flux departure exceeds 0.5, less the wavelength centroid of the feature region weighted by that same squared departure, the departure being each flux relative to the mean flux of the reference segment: -7.0 angstrom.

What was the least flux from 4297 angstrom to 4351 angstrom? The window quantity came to 10.4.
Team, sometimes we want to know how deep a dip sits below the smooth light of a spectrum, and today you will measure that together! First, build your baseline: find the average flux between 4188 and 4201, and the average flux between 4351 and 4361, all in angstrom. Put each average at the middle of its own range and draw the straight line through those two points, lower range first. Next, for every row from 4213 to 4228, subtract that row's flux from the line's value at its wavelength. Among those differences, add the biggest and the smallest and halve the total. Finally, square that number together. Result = 0.10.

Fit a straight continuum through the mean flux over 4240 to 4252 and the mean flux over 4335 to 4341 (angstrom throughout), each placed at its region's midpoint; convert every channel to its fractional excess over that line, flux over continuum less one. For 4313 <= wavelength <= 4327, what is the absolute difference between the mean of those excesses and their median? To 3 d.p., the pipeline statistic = 0.021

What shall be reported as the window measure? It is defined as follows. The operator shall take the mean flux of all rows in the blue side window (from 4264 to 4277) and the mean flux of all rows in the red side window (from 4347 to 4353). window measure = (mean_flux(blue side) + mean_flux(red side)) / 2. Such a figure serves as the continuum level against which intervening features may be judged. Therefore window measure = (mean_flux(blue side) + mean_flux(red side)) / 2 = 15.4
